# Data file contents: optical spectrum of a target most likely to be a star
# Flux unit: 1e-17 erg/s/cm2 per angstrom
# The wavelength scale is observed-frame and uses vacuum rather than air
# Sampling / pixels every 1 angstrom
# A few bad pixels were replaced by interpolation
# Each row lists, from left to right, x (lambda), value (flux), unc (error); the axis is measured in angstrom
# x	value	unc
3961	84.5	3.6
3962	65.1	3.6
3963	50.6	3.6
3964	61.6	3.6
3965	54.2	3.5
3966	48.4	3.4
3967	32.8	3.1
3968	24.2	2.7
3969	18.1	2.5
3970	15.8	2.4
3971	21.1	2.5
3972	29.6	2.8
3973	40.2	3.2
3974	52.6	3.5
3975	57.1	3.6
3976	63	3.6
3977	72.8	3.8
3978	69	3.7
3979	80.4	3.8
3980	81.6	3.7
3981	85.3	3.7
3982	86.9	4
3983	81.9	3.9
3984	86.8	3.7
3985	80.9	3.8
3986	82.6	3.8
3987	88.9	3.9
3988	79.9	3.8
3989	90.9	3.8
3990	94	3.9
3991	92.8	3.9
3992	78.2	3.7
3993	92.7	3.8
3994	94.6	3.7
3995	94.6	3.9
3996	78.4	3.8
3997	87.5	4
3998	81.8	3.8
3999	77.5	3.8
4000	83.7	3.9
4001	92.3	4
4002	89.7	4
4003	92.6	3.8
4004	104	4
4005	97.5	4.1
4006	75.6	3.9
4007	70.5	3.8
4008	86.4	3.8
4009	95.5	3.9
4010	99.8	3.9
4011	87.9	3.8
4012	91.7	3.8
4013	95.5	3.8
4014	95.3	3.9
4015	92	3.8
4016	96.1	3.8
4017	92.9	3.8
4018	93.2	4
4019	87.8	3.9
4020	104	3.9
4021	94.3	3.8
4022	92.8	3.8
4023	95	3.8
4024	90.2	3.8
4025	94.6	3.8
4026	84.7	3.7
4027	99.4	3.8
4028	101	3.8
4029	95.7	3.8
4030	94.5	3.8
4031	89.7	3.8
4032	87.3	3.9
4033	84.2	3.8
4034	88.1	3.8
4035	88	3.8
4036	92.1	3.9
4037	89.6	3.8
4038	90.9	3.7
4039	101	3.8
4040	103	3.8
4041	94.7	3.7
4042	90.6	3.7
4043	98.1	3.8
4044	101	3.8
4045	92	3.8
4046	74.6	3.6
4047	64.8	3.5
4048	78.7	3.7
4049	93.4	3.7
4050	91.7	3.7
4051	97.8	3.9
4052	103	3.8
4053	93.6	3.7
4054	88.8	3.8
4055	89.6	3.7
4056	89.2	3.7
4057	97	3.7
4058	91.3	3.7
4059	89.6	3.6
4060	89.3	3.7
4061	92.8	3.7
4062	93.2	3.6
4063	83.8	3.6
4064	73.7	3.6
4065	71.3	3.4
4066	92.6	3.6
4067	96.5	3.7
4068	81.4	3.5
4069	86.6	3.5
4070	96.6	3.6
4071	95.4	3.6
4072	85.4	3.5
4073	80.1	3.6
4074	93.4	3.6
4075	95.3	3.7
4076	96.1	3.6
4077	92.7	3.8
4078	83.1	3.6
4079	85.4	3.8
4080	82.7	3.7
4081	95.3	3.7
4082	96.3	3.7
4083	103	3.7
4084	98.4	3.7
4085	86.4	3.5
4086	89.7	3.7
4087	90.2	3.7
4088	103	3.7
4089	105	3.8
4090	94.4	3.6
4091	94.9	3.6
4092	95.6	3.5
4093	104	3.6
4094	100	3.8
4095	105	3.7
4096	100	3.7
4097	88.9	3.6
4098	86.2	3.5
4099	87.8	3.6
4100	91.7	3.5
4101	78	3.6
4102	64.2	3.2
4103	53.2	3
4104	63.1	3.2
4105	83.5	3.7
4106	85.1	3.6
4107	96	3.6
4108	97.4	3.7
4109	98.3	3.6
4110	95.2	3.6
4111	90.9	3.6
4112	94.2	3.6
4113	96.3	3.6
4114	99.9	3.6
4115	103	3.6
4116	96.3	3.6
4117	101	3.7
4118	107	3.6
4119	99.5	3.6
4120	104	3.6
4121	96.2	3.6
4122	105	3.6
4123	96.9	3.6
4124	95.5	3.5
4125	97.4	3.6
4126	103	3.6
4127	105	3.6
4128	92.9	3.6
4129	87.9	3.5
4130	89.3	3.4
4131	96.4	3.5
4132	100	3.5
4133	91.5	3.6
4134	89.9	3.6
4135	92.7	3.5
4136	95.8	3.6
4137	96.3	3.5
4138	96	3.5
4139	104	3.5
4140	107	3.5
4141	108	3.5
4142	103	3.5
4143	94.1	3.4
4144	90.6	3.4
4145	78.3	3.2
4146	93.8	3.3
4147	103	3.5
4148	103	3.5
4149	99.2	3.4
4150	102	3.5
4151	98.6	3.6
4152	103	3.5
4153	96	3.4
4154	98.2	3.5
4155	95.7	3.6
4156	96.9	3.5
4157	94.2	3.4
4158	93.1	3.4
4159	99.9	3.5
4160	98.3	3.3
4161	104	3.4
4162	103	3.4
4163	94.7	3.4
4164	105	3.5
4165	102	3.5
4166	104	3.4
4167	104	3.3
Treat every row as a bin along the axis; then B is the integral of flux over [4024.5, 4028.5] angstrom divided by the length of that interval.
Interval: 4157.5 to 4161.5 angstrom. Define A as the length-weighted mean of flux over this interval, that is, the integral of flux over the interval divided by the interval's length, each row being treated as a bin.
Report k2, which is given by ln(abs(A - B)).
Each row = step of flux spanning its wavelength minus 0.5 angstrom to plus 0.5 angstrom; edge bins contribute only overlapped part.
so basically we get 1.36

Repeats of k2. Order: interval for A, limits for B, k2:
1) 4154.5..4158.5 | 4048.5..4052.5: 0.41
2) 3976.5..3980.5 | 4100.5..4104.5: 2.43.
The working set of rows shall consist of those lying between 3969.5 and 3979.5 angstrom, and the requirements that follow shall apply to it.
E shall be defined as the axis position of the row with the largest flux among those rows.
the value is 3979 angstrom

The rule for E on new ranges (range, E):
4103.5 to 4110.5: 4109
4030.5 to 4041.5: 4040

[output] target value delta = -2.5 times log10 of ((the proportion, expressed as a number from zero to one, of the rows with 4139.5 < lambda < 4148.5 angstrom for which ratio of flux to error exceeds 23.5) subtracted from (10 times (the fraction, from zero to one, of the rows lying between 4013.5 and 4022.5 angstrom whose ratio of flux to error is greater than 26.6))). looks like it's 2.4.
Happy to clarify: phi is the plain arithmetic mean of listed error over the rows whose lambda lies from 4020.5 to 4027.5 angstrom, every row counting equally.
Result 3.79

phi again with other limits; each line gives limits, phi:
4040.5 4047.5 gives 3.70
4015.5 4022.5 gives 3.86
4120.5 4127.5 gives 3.59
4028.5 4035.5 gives 3.81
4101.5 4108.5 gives 3.43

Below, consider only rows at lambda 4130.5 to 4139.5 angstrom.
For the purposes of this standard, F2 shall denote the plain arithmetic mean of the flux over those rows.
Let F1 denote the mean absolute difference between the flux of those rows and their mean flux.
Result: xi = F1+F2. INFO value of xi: 99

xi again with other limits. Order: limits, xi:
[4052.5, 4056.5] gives 92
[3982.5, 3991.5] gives 91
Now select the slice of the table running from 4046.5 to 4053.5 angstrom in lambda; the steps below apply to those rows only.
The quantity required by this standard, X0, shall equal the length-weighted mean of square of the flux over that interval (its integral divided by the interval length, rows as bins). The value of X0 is 8066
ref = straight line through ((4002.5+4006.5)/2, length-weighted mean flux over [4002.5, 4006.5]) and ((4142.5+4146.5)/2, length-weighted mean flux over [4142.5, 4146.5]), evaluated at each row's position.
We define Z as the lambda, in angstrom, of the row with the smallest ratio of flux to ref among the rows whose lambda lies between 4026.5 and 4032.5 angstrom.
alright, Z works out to 4032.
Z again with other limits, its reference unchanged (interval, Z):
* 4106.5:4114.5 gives 4111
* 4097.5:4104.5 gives 4103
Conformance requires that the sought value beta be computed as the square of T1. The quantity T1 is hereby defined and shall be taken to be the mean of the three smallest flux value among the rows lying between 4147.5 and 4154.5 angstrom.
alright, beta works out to 9526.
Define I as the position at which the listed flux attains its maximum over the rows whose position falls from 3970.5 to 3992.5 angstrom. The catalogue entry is 3990 angstrom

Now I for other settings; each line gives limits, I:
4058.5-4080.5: 4070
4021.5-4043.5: 4040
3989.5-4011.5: 4004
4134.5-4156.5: 4141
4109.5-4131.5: 4118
